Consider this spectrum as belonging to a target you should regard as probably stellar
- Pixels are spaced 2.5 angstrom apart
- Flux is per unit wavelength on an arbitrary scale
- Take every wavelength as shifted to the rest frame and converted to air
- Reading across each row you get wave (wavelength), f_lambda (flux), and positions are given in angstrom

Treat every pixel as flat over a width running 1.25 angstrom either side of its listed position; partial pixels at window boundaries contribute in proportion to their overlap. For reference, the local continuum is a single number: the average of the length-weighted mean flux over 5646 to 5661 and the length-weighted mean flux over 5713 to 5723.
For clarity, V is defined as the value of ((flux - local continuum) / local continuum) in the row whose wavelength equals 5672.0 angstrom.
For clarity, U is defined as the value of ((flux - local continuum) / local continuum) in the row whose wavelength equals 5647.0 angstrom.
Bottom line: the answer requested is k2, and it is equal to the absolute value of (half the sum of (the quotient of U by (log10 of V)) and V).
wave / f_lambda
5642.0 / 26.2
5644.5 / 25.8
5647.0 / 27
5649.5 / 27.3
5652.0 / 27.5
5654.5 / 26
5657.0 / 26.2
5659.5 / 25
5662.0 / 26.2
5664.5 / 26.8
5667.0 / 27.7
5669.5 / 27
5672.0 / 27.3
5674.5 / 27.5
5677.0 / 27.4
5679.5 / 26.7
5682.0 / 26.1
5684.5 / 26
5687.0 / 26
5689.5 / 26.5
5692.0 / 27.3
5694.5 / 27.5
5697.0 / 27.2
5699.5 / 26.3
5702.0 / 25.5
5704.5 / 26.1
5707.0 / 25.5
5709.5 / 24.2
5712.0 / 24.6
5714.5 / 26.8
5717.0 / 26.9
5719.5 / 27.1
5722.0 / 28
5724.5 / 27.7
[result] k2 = 0.007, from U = 0.007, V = 0.02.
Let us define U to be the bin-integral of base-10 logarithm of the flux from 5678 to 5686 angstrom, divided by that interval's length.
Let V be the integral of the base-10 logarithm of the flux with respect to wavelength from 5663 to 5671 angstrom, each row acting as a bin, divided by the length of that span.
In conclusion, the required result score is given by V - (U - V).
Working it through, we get 1.45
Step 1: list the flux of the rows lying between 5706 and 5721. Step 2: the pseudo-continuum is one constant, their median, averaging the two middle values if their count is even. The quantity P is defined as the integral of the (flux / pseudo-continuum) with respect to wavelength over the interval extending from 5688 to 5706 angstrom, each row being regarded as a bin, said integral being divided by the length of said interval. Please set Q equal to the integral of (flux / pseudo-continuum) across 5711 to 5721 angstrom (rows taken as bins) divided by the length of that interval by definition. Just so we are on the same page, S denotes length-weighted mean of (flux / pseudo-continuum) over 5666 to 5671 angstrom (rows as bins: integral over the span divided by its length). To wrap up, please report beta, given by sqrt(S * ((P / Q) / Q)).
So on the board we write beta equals 1.02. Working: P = 1.017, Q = 1.01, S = 1.05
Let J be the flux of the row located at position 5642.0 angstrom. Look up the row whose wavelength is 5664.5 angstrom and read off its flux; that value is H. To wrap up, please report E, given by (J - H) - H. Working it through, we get -27.4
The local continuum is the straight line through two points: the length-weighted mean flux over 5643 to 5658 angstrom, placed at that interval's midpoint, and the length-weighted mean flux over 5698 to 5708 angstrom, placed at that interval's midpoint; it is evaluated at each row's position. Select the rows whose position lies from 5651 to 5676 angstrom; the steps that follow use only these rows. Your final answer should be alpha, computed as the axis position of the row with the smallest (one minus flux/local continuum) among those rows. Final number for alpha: 5667.0 angstrom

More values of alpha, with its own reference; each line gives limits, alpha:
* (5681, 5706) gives 5694.5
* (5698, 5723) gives 5722.0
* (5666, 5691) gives 5667.0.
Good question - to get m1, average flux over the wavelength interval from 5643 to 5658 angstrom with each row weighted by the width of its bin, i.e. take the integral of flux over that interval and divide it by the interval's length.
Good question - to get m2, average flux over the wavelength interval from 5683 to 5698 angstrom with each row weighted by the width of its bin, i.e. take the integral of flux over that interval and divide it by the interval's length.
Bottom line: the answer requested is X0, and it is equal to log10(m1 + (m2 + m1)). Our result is 1.90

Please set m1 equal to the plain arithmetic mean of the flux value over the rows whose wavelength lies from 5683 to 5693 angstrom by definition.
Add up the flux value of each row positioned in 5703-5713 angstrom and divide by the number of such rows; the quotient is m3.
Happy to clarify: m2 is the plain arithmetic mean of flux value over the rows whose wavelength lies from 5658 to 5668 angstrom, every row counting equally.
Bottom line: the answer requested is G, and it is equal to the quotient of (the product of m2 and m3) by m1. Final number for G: 25.1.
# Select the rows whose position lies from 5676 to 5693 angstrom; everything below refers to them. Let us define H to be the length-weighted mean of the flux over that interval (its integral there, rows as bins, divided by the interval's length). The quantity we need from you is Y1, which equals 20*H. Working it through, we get 531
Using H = 26.5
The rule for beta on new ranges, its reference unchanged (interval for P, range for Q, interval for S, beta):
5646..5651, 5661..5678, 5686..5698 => 1.00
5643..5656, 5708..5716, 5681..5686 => 1.04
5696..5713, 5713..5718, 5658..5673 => 0.98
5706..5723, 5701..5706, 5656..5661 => 1.00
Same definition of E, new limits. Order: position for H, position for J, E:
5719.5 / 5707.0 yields -28.7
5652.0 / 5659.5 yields -30.0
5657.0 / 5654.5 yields -26.4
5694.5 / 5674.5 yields -27.5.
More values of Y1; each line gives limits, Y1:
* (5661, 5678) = 543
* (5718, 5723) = 550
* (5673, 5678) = 549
